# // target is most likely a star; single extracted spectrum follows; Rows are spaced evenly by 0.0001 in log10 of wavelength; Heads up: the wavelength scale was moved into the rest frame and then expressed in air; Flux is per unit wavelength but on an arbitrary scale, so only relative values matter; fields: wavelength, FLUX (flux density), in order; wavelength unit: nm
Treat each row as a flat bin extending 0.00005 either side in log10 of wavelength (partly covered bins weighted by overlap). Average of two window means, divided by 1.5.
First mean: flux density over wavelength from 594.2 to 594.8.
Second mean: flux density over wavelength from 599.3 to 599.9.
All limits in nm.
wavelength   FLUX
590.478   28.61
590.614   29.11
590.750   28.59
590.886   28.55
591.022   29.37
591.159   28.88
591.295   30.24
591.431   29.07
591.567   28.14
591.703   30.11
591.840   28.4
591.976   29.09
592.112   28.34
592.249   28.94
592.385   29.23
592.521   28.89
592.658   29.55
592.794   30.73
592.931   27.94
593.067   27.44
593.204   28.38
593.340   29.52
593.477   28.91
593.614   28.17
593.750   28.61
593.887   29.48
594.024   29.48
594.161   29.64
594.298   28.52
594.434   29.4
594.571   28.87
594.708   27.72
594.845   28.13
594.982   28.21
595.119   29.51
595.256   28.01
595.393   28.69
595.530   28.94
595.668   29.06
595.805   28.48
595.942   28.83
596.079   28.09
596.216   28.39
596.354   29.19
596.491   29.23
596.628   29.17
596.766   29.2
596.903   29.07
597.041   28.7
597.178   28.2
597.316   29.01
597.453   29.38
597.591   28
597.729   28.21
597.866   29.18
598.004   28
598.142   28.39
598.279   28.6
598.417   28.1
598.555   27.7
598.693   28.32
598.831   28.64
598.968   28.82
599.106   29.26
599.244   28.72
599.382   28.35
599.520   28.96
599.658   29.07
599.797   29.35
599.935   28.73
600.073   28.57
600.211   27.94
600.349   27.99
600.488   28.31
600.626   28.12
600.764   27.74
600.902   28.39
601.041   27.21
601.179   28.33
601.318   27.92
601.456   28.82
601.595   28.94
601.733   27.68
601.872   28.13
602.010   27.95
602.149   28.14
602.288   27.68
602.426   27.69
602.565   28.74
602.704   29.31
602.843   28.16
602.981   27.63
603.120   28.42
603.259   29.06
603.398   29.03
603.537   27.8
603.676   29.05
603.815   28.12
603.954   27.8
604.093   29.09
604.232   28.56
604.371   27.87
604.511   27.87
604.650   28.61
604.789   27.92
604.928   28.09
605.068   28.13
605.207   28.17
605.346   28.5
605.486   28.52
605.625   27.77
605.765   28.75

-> 19.2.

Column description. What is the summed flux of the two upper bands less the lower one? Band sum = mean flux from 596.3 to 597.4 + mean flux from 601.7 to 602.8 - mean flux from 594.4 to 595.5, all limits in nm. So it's 28.6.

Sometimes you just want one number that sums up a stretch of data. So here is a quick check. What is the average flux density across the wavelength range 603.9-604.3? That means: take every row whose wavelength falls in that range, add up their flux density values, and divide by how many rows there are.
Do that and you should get 28.5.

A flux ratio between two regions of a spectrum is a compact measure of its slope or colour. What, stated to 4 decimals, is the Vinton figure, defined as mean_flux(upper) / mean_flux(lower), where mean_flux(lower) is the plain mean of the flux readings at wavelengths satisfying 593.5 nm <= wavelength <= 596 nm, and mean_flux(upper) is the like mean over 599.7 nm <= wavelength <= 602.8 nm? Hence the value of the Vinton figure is 0.9824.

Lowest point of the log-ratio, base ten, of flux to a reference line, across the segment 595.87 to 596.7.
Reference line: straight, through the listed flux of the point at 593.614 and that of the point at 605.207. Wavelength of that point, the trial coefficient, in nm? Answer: 596.079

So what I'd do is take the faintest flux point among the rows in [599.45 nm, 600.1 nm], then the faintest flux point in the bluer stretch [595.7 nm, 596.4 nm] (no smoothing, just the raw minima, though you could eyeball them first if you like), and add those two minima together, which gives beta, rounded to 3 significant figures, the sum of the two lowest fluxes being 56.7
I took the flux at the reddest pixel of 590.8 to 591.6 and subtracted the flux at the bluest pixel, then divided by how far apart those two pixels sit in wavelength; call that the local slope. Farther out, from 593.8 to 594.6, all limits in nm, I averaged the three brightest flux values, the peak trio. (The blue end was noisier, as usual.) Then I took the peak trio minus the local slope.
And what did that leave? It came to 30.1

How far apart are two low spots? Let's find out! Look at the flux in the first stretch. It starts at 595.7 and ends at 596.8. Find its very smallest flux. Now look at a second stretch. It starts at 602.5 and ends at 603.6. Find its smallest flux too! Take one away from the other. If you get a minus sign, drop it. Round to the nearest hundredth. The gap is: 0.46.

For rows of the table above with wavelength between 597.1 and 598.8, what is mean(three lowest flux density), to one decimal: 27.9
